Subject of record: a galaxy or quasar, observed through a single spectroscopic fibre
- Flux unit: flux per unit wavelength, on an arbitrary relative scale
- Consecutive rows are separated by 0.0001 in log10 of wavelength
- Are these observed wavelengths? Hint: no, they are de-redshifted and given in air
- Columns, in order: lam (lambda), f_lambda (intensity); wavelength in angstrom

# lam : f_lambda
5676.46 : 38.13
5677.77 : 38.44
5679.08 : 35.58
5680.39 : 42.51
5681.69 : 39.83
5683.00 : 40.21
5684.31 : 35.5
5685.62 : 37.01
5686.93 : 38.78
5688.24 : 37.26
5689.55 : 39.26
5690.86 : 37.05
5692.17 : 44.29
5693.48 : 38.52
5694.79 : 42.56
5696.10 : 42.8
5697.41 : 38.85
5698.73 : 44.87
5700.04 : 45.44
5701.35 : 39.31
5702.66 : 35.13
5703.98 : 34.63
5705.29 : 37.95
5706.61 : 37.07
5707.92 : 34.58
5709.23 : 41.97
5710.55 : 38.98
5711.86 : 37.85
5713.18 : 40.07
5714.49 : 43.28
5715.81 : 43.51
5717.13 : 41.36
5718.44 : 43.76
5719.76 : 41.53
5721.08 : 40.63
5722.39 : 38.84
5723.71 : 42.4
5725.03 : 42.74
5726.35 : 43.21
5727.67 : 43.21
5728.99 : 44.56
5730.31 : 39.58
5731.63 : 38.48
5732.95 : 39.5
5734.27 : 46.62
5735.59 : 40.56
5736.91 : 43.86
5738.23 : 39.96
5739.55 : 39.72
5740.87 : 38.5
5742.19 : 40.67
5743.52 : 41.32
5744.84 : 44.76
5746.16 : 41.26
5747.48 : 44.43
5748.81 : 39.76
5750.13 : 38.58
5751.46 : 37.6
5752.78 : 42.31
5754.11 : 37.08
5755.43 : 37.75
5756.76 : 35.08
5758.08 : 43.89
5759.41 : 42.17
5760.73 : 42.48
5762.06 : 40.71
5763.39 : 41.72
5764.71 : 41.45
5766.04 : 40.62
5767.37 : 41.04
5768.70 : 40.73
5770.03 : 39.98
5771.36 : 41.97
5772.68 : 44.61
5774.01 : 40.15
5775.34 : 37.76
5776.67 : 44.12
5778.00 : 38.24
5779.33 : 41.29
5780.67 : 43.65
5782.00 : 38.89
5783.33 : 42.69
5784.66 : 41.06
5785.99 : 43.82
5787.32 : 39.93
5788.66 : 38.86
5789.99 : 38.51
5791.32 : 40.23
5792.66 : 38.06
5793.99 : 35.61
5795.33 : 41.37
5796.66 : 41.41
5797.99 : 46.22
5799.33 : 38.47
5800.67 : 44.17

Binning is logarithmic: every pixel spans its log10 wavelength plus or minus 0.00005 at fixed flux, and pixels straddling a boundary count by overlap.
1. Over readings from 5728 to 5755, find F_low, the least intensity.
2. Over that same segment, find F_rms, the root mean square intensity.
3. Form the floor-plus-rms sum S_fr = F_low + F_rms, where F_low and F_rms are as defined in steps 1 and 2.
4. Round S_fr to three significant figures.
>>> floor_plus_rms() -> 78.1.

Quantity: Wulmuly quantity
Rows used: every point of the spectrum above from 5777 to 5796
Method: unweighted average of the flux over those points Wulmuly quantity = 40.2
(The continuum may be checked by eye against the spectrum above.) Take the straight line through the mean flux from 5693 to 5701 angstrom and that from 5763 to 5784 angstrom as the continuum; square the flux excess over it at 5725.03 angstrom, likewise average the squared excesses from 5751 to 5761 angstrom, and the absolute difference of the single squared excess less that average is 11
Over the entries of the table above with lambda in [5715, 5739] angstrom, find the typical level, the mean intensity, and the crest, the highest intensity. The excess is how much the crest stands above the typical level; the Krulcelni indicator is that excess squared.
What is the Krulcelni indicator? 22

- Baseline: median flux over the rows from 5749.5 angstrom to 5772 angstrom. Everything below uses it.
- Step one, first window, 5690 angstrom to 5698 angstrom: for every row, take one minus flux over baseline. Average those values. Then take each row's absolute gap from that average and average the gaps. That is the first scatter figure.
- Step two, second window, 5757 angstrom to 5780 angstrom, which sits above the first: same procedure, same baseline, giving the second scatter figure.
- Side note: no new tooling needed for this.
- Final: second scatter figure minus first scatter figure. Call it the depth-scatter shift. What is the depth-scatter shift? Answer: -0.029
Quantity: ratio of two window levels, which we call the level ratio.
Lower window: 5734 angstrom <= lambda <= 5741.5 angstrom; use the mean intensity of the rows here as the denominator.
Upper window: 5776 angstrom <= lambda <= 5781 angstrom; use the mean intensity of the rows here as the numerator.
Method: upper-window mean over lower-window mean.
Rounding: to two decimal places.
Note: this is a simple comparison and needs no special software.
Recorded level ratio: 1.01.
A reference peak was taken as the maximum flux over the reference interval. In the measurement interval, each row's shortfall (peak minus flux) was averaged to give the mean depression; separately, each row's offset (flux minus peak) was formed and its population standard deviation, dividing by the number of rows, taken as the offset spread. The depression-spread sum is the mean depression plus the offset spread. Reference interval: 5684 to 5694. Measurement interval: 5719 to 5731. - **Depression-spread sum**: 4.2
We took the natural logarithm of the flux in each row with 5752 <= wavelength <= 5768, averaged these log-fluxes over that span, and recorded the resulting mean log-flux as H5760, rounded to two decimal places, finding 3.70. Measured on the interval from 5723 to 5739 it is 3.74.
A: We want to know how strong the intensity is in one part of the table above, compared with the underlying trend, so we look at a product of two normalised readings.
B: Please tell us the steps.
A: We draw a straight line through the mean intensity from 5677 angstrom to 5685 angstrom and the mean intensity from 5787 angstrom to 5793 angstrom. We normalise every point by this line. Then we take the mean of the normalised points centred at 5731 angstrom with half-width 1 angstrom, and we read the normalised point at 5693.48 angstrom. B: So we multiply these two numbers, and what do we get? 1.00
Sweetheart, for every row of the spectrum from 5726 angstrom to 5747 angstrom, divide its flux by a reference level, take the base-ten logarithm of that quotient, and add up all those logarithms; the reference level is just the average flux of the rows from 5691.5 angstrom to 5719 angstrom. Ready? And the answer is 0.2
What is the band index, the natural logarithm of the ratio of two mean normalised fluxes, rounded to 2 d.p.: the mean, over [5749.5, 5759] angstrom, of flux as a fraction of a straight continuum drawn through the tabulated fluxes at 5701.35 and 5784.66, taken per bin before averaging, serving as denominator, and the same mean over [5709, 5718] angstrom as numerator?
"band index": 0.07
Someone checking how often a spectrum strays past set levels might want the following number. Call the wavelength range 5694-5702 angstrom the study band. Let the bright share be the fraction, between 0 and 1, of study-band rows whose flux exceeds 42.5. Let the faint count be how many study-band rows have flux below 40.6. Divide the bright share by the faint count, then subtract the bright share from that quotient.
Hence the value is -0.33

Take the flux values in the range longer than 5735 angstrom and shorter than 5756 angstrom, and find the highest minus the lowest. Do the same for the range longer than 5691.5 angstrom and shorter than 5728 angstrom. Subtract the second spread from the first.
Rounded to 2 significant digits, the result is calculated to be -3.2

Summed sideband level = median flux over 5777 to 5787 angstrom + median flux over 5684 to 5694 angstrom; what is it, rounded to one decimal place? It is 79.2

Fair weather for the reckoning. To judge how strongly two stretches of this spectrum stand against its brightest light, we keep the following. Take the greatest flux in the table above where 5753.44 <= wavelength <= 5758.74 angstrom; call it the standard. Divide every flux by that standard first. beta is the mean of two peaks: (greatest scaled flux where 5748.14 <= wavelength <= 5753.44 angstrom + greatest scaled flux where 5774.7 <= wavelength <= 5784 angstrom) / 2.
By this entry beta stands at 0.98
